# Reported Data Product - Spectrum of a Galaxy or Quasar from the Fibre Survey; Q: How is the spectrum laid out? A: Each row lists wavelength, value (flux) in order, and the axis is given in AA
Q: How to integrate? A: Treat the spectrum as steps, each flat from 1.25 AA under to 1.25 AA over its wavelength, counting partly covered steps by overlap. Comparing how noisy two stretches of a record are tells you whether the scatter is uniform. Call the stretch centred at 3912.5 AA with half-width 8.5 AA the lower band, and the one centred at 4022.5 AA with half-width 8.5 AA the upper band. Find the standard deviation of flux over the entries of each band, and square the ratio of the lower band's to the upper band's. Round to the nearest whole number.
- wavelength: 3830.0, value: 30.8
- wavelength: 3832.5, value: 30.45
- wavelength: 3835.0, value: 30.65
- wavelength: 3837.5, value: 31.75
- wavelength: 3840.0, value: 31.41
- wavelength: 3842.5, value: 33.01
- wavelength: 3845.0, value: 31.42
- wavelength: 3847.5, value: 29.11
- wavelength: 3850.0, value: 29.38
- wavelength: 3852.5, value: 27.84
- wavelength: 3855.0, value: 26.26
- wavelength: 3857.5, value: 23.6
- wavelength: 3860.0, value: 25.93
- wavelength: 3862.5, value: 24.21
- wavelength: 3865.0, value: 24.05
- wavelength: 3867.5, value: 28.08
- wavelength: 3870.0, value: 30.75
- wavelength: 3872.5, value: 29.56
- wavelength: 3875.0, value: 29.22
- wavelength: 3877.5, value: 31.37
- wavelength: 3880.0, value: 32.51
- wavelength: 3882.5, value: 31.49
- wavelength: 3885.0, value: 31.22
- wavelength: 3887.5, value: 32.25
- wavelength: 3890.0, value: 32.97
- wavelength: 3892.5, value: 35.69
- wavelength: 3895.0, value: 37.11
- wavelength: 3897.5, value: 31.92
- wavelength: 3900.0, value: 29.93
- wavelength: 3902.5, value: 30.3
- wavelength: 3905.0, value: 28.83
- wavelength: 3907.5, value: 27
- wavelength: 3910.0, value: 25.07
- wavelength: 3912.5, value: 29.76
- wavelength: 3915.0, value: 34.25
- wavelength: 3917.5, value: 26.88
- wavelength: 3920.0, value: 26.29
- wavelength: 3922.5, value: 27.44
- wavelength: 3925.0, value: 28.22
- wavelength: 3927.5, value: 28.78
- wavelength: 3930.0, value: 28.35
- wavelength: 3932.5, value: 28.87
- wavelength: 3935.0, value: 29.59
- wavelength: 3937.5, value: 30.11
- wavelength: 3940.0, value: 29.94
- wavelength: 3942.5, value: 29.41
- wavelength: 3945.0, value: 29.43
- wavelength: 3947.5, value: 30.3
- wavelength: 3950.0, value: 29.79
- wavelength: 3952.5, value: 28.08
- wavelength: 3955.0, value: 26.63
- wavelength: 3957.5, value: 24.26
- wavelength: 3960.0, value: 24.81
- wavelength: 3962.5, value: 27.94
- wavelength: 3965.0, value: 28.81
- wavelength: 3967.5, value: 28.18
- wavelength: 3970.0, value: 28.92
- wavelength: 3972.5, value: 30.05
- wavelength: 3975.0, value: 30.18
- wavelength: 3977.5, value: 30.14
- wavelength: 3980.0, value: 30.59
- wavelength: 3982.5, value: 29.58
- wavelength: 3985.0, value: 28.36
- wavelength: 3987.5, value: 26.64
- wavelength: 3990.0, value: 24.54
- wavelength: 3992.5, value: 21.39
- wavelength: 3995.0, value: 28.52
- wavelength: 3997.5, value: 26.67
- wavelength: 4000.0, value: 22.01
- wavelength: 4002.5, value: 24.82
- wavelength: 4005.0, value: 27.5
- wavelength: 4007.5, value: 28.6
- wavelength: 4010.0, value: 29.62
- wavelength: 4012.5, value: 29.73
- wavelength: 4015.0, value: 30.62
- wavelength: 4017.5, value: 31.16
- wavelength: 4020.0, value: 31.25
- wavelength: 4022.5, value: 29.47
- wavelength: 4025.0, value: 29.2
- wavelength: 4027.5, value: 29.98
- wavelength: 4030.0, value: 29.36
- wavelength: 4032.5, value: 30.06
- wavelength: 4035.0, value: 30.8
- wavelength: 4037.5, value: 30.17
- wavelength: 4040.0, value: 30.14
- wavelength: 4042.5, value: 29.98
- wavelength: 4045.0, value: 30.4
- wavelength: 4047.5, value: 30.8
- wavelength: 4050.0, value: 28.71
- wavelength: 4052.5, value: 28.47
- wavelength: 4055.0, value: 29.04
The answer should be 13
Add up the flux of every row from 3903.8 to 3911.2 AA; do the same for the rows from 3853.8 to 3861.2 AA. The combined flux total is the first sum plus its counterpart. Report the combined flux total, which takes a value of 157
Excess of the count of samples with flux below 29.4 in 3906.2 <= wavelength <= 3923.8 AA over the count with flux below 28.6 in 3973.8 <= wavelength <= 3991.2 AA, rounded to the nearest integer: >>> 2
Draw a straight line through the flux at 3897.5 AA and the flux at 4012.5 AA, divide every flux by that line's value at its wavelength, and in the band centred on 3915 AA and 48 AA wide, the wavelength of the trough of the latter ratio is 3910.0 AA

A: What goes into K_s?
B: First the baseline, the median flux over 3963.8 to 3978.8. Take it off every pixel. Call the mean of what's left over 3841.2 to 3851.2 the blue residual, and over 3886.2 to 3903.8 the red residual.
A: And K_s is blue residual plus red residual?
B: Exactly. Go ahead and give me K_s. 5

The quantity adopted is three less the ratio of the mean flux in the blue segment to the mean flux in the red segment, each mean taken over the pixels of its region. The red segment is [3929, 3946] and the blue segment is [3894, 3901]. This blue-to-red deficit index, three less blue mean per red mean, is 1.88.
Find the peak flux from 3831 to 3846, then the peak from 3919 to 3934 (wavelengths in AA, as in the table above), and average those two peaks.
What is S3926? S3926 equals 30.9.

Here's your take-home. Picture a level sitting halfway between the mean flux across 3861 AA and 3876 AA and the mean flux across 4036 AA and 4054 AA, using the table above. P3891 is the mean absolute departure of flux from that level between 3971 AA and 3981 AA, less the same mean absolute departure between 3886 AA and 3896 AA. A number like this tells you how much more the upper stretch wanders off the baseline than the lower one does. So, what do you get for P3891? -4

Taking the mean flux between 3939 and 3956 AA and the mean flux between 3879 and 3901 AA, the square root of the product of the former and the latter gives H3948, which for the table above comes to 30.9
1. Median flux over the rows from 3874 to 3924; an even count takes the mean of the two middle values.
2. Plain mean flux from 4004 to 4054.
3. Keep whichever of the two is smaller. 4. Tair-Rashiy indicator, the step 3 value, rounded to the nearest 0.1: 29.8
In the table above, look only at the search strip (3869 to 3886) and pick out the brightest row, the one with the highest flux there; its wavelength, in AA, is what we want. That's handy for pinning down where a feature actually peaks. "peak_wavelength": 3880.0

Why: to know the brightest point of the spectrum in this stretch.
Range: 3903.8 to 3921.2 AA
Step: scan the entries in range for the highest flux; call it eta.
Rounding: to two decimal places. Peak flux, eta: 34.25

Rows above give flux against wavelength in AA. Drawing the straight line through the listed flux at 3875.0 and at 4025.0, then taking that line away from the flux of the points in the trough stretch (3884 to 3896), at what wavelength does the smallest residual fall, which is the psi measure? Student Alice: 3885.0 AA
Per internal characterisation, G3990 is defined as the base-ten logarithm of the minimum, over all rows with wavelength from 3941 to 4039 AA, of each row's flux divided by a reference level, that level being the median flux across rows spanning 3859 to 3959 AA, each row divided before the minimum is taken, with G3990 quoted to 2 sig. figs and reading -0.14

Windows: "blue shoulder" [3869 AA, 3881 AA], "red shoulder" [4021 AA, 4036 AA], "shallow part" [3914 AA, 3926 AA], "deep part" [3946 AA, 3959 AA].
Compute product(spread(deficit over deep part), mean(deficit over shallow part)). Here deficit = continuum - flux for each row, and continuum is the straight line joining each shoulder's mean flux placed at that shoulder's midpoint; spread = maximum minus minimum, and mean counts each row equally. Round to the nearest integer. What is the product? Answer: 11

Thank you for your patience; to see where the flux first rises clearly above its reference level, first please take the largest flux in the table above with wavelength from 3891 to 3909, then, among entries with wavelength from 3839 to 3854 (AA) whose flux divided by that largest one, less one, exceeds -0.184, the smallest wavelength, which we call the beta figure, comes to 3840.0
